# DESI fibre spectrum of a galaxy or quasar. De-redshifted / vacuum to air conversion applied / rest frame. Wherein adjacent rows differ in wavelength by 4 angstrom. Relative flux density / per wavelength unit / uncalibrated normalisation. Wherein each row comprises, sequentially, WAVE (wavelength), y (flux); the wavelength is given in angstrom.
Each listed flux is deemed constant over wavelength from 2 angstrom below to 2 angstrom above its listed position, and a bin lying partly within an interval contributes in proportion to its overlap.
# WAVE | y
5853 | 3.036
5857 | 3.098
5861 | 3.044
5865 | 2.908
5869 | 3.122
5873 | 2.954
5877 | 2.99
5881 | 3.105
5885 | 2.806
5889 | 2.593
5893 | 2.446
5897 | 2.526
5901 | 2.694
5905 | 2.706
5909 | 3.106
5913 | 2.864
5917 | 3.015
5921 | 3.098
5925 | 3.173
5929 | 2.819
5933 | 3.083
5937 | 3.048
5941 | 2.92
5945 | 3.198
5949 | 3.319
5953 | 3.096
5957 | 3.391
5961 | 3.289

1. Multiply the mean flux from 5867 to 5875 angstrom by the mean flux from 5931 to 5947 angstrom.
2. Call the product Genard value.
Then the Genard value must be 9.3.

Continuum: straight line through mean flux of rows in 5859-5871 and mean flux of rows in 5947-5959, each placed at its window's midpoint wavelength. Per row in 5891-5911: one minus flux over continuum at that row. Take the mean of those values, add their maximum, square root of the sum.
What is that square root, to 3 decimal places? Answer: 0.591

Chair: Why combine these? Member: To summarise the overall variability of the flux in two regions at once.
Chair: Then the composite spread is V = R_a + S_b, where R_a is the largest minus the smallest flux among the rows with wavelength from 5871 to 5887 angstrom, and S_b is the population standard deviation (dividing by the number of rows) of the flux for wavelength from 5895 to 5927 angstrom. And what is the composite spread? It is 0.5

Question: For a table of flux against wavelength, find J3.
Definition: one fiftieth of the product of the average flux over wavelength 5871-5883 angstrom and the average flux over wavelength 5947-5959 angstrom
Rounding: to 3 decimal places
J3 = 0.197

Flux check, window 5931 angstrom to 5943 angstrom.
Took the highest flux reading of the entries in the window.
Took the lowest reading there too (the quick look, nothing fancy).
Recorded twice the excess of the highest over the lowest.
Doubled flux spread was 0.33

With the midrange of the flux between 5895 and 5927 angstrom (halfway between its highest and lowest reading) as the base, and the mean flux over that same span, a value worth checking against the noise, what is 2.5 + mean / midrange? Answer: 3.517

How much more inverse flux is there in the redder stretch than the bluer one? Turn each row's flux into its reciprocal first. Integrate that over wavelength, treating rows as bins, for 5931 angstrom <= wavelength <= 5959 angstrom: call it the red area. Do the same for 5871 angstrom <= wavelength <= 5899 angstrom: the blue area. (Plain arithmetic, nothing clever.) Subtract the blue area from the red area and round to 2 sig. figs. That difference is -1.3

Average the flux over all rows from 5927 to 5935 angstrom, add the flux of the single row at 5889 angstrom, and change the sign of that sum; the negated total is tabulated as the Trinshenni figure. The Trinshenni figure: -5.54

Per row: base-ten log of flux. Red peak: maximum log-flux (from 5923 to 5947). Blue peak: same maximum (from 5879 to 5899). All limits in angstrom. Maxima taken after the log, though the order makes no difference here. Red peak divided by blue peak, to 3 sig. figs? 1.03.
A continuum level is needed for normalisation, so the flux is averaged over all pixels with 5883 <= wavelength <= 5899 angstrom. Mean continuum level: 2.6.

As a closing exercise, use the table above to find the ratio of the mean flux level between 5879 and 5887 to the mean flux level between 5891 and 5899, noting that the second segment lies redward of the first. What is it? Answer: 1.2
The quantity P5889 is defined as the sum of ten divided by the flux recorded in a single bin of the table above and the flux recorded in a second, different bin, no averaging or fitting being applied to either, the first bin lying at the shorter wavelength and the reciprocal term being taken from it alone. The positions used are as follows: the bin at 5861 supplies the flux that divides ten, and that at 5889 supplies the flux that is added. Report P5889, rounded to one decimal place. 5.9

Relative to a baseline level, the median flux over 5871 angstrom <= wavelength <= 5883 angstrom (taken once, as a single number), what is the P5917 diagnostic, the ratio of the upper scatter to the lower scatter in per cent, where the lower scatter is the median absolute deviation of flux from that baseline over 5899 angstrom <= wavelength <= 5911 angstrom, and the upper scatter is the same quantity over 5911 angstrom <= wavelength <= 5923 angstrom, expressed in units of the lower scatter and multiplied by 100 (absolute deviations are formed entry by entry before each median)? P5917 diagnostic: 38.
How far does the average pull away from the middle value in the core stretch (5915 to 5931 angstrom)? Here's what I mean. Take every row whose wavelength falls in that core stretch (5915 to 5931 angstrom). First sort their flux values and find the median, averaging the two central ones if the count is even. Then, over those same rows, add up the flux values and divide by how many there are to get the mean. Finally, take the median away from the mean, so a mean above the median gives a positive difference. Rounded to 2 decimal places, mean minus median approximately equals -0.03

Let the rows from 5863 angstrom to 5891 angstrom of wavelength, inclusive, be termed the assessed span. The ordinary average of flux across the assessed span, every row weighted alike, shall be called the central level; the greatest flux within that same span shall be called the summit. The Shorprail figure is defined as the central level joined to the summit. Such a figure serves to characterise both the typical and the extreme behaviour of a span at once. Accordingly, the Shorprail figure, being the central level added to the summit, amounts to 6.05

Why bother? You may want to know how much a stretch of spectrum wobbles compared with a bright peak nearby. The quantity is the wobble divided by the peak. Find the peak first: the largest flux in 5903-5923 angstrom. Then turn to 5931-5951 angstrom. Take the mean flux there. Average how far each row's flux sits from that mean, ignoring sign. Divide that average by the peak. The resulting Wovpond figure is 0.037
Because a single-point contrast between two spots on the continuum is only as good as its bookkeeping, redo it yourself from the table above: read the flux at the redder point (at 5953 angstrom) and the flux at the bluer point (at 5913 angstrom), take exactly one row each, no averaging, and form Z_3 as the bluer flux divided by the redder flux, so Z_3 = 0.93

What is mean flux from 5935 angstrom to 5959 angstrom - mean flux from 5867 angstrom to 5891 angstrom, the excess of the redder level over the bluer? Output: 0.23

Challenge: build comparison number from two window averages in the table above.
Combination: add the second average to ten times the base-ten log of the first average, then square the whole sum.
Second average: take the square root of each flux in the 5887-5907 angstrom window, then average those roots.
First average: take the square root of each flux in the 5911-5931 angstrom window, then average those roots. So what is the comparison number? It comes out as 15.9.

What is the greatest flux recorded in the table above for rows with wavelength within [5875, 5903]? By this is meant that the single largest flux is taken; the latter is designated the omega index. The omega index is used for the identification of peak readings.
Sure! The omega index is 3.105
